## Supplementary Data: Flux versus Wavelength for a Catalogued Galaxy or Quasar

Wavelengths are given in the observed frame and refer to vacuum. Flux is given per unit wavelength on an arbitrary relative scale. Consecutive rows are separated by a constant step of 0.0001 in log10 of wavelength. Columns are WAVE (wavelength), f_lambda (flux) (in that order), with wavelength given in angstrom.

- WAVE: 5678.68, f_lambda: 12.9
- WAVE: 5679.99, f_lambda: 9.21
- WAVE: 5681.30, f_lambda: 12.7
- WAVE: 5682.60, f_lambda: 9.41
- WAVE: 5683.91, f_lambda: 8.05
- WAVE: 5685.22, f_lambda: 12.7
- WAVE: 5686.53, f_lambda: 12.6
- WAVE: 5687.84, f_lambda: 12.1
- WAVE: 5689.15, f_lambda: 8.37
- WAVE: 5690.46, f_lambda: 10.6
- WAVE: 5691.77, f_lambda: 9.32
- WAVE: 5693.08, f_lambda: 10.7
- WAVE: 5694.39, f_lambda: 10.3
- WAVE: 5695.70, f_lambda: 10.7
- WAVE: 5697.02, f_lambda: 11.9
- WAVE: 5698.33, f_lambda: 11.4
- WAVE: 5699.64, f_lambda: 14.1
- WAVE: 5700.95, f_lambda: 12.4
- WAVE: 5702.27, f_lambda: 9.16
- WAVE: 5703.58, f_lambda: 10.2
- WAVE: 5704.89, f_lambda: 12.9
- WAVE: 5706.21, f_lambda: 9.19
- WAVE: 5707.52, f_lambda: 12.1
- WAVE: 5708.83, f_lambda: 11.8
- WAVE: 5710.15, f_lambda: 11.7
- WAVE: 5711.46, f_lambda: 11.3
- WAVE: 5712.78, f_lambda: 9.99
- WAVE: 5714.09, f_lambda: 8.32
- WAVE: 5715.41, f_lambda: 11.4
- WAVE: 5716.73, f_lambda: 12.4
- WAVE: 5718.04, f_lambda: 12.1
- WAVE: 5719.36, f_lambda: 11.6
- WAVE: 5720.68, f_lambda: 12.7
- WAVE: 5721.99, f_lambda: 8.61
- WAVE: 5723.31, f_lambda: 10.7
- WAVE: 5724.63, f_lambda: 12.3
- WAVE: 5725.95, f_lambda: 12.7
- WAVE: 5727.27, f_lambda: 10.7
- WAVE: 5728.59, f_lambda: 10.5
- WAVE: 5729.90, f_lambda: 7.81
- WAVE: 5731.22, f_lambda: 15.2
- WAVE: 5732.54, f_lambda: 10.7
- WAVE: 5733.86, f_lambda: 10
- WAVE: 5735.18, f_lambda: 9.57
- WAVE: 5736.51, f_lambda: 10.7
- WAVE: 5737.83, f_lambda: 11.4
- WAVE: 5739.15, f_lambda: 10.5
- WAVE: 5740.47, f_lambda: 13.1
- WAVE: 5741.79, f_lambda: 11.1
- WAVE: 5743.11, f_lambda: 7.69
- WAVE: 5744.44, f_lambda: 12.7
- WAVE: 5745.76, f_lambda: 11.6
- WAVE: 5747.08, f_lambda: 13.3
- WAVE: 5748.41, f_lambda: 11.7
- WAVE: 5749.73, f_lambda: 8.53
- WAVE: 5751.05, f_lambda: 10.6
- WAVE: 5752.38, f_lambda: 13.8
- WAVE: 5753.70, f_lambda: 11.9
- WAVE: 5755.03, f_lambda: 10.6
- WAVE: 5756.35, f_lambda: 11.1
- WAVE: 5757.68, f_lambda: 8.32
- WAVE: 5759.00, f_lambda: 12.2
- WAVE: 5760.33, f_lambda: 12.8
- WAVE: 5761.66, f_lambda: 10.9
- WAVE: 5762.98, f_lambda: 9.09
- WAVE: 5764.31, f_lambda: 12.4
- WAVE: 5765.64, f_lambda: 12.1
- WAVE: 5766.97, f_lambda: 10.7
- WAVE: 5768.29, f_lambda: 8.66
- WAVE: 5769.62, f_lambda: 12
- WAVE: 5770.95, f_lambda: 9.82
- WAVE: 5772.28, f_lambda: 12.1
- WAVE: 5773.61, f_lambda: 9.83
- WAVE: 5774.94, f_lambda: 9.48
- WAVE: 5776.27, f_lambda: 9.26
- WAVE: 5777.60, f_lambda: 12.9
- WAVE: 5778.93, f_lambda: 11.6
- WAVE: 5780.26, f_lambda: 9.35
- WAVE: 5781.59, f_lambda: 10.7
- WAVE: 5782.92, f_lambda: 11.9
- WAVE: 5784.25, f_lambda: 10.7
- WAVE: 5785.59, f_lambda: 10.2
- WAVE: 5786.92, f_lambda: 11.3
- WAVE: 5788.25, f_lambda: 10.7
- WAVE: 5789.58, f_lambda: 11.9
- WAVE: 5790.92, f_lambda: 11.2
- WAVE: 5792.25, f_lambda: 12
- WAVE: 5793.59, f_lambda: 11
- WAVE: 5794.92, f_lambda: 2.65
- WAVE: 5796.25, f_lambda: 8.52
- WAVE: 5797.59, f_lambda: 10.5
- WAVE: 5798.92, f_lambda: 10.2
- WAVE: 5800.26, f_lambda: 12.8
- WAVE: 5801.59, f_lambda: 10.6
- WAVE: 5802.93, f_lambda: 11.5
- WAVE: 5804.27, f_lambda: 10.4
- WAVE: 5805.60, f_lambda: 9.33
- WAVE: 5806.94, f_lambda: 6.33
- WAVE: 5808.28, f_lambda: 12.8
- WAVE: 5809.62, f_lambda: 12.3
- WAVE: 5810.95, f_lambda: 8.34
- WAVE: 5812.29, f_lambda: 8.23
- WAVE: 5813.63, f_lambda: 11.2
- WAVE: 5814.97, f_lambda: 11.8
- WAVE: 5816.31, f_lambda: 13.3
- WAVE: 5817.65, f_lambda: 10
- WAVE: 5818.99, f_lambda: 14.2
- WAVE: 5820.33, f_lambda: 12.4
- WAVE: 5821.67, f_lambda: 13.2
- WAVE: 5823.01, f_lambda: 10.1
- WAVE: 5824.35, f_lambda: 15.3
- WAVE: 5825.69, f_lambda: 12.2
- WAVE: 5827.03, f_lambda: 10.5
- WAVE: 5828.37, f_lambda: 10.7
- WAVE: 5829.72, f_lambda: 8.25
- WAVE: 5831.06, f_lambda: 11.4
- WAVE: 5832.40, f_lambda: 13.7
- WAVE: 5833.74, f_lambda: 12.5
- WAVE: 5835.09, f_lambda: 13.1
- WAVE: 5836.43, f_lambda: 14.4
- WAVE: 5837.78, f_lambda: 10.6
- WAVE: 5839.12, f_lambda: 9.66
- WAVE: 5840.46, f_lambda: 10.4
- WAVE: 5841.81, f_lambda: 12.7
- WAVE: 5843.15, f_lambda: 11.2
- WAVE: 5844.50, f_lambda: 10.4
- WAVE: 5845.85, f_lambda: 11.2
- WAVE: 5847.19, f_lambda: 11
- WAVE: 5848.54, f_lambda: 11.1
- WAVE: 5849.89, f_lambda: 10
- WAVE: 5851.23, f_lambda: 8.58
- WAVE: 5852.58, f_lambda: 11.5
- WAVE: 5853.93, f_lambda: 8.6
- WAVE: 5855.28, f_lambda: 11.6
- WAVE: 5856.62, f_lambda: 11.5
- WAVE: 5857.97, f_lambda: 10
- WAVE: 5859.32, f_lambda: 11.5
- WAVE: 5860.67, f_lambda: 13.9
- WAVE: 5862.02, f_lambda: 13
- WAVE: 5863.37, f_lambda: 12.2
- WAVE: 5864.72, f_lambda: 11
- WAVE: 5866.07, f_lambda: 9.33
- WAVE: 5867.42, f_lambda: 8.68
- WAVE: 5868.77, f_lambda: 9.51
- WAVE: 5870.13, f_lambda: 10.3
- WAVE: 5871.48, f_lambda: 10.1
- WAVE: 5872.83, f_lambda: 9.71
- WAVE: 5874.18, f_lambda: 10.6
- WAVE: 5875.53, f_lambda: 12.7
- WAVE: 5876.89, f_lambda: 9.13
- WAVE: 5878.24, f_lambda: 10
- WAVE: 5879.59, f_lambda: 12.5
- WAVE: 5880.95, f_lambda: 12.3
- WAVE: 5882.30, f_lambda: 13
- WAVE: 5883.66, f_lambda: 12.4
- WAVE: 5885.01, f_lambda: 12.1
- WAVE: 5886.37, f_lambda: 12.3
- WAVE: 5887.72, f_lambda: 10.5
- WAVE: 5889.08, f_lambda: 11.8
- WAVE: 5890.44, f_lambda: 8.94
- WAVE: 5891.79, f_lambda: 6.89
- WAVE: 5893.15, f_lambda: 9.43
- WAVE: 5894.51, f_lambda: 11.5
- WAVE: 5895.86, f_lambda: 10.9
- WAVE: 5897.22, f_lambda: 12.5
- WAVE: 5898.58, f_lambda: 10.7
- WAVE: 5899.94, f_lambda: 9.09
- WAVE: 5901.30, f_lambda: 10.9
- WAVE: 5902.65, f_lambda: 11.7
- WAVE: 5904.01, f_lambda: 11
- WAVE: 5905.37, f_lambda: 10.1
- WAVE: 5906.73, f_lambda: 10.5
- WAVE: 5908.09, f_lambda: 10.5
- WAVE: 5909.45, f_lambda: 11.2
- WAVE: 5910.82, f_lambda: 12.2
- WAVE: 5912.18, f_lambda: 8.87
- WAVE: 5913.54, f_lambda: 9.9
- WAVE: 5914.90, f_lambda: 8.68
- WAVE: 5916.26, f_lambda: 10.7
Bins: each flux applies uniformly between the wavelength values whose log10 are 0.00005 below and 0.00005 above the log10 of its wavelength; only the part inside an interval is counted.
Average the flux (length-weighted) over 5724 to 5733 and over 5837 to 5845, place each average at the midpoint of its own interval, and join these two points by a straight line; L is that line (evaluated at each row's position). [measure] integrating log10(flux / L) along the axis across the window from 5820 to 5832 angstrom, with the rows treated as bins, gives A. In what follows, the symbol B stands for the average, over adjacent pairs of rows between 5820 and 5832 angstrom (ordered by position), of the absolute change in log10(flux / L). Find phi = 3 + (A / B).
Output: 5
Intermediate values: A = 0.22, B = 0.094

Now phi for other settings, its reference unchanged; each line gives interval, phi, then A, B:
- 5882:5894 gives 2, -0.04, 0.066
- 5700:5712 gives 1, -0.17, 0.072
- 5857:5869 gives 5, 0.09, 0.048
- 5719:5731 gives -1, -0.29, 0.074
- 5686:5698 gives -5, -0.45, 0.059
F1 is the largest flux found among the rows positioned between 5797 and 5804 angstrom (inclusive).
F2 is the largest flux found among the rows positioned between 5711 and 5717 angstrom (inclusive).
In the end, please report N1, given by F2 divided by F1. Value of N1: 0.97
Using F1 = 12.8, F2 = 12.4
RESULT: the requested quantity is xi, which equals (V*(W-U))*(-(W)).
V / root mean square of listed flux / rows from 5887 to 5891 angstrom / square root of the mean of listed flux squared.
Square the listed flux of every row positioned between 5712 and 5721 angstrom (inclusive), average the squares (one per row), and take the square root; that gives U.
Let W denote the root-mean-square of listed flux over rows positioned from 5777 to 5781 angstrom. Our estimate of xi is -8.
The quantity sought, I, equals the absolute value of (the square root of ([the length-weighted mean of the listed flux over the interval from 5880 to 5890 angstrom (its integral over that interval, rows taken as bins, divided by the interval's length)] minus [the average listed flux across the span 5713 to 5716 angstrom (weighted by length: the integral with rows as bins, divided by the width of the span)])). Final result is 1.46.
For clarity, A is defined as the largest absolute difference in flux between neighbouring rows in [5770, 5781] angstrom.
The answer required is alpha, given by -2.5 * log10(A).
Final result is -1.40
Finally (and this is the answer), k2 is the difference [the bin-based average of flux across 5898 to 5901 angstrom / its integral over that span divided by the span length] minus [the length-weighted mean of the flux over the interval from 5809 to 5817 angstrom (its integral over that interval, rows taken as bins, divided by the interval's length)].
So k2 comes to -0.9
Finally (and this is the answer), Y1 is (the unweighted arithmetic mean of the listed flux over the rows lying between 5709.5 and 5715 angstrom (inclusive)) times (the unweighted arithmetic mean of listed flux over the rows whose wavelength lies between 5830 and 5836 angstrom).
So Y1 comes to 131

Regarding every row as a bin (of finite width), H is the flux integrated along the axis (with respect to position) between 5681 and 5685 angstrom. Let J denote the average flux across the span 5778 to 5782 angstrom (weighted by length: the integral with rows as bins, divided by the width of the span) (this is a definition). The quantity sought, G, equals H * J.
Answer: 433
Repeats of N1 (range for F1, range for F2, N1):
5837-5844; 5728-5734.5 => 1.20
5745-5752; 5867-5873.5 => 0.77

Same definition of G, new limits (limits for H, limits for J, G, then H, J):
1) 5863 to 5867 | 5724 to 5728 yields 503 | 42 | 11.9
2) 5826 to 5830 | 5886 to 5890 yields 460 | 41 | 11.3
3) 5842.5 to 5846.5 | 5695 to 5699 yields 494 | 44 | 11.3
